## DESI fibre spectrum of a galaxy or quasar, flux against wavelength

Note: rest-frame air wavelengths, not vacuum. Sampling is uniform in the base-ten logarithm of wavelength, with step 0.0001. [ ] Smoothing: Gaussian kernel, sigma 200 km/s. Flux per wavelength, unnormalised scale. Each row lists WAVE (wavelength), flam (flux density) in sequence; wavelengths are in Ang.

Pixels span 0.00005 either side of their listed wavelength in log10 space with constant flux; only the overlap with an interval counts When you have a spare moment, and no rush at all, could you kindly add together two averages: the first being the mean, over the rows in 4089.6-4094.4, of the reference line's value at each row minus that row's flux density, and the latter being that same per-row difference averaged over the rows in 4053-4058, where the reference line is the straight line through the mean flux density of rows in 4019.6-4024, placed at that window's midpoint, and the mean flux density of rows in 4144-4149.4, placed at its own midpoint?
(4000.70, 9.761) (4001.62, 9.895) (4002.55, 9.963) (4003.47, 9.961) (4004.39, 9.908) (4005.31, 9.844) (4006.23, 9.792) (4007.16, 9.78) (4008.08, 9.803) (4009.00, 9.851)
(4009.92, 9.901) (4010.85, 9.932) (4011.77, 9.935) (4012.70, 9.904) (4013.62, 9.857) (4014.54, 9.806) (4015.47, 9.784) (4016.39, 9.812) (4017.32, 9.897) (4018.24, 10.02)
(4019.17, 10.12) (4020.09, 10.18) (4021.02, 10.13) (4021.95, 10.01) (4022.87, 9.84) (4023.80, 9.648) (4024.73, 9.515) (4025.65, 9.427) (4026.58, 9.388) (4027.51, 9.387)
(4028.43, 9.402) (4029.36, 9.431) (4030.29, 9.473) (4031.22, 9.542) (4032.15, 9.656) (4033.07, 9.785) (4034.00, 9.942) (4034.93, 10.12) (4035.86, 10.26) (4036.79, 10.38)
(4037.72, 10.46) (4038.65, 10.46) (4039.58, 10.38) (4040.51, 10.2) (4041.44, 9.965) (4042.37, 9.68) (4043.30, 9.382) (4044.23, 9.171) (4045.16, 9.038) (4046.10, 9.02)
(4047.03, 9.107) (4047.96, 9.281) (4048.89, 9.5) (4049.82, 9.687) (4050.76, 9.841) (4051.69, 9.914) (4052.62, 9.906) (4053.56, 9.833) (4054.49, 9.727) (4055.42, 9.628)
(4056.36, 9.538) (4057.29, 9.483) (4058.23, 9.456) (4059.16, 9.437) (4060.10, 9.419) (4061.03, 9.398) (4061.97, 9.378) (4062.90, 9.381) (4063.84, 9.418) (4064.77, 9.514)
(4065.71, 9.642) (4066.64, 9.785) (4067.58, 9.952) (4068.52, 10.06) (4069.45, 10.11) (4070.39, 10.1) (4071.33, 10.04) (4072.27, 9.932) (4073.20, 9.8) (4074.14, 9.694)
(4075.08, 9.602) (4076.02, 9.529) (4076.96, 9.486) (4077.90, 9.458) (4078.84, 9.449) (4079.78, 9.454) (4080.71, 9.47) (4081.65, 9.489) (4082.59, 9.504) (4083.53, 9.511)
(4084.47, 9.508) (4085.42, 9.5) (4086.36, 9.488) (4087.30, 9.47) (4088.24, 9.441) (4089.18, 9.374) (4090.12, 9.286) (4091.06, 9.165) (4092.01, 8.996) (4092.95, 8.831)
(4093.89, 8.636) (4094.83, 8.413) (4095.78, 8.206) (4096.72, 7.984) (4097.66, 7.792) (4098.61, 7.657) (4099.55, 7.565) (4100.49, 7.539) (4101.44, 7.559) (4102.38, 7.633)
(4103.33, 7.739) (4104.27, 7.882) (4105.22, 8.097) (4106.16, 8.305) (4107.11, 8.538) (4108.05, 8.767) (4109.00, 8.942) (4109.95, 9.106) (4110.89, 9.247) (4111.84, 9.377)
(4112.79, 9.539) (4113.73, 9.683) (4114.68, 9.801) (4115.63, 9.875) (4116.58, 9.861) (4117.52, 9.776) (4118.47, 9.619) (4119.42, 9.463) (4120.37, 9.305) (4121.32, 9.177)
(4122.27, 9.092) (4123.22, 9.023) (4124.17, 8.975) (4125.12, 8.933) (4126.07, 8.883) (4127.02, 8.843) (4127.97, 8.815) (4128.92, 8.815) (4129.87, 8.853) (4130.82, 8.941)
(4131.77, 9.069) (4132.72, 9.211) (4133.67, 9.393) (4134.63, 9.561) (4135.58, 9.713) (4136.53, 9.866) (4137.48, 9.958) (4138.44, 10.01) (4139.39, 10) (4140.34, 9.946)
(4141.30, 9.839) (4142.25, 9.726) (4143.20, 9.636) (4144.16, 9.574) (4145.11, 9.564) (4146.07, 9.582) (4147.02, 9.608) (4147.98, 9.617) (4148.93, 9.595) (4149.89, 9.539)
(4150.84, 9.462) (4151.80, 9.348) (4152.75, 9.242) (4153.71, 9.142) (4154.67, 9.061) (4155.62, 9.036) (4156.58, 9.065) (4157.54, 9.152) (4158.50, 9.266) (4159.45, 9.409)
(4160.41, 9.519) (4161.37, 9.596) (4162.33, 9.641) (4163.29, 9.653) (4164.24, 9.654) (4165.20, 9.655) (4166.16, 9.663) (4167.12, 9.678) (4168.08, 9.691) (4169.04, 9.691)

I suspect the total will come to 1.0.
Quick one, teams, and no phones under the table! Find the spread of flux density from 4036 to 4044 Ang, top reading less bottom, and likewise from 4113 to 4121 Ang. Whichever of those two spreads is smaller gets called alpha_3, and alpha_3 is 0.57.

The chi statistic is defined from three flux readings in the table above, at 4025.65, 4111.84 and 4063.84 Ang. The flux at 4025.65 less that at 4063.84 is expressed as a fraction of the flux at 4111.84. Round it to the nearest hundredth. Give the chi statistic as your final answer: 0.00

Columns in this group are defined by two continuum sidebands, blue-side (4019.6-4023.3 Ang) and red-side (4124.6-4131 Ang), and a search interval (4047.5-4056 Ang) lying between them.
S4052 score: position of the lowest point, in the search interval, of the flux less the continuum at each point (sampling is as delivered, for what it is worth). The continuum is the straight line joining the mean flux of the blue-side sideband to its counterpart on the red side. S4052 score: 4047.96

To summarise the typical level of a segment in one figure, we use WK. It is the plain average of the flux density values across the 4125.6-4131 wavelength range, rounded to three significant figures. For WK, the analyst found 8.86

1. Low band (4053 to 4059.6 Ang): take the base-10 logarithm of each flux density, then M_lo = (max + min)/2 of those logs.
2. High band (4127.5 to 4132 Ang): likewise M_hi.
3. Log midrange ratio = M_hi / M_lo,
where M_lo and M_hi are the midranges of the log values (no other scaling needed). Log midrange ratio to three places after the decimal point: 0.967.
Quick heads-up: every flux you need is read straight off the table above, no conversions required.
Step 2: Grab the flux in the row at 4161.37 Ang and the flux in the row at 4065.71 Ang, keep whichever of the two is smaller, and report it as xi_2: 9.60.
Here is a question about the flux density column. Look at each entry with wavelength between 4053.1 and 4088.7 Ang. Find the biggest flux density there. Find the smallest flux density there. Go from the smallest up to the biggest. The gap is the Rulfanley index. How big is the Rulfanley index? 0.73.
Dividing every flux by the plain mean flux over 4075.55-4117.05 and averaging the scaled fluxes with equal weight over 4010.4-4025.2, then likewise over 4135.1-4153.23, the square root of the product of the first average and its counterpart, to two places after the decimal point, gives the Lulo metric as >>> 1.10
